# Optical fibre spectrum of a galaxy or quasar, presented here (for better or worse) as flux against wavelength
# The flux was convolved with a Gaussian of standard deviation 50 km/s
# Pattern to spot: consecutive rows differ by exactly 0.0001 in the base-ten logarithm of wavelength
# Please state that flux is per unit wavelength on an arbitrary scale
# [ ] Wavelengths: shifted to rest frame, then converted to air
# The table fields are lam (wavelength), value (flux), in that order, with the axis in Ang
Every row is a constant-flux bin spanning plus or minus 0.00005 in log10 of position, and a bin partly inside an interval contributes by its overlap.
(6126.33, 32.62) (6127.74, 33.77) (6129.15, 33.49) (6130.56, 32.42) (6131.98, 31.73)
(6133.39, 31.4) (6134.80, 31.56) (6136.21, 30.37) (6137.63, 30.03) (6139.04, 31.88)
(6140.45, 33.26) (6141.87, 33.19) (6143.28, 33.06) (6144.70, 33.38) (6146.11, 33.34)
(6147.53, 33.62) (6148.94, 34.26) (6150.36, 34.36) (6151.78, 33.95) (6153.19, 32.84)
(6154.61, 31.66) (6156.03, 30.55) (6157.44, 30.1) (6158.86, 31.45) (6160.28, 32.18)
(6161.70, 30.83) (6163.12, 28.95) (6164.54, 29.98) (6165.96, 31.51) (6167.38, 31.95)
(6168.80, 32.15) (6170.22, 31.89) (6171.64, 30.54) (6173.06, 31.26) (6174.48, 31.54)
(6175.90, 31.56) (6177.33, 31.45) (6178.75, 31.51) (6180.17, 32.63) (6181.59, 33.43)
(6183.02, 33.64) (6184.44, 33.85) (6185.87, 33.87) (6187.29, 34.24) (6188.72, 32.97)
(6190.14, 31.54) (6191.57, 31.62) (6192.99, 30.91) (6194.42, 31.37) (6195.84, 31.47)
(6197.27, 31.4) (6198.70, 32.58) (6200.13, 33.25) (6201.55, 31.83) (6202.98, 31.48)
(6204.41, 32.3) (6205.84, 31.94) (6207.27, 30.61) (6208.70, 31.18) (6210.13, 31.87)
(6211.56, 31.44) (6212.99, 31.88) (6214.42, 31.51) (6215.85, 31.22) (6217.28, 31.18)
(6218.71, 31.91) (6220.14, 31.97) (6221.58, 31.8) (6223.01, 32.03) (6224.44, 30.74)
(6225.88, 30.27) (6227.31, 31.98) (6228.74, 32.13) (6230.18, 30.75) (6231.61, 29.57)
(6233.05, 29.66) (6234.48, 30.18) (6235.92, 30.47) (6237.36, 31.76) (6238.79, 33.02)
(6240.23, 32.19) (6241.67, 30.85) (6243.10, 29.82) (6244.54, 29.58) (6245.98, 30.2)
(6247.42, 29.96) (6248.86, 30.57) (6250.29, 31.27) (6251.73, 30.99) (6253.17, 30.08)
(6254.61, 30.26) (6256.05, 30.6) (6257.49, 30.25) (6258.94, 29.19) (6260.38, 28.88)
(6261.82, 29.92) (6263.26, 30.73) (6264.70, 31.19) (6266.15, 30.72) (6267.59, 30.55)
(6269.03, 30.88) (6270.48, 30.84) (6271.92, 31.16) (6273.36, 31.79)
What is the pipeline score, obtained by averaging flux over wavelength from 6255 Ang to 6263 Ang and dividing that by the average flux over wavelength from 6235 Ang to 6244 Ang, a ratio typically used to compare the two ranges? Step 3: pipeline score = 0.95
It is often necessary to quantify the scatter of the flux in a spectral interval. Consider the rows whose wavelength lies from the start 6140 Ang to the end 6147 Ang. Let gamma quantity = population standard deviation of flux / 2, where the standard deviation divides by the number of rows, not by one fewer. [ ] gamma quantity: 0.06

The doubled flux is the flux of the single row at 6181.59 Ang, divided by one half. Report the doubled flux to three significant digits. 66.9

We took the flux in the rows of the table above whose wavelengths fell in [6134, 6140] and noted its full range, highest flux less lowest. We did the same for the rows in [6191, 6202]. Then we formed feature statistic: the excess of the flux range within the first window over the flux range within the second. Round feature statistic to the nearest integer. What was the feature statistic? 0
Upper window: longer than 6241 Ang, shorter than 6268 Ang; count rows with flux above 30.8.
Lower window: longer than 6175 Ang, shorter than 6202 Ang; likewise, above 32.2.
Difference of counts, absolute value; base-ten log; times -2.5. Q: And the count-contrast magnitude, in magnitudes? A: -1.7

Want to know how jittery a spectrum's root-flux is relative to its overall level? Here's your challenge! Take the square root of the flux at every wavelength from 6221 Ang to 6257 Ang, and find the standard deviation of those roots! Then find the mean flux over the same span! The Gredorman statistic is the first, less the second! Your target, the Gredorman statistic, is -30.7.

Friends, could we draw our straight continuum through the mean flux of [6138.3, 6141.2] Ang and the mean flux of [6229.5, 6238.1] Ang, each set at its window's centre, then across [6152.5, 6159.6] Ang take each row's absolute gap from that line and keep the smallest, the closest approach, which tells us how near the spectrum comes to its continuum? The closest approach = 0.6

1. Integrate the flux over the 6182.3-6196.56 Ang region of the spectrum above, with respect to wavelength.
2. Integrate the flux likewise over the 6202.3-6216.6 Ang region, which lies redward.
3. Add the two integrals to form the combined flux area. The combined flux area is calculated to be 915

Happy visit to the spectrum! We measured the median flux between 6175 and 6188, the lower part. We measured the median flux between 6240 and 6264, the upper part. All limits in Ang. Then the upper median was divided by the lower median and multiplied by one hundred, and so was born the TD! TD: 90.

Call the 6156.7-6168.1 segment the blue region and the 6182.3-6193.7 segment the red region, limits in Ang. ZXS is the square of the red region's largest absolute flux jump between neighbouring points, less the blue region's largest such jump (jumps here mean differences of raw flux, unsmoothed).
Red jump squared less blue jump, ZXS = 0.16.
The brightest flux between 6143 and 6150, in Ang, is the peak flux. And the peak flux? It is 34.26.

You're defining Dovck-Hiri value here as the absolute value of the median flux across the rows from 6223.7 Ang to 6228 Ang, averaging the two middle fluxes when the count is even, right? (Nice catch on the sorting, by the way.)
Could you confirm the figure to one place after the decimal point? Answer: 30.7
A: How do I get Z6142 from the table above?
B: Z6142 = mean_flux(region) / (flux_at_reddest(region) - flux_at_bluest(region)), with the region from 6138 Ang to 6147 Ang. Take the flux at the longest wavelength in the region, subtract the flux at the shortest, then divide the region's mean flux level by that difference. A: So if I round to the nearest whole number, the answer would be 23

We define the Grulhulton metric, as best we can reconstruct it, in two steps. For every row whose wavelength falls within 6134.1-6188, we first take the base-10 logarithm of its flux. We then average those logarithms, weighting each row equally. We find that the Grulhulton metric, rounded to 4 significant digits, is 1.507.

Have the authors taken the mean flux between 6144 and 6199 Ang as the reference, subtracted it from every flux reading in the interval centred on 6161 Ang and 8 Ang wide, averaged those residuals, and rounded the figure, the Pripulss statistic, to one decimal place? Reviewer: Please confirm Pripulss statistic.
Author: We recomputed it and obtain -1.5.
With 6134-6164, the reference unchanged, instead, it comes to 0.0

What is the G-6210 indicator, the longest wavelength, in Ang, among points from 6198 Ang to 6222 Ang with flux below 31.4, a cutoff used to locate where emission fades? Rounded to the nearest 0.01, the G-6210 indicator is 6217.28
